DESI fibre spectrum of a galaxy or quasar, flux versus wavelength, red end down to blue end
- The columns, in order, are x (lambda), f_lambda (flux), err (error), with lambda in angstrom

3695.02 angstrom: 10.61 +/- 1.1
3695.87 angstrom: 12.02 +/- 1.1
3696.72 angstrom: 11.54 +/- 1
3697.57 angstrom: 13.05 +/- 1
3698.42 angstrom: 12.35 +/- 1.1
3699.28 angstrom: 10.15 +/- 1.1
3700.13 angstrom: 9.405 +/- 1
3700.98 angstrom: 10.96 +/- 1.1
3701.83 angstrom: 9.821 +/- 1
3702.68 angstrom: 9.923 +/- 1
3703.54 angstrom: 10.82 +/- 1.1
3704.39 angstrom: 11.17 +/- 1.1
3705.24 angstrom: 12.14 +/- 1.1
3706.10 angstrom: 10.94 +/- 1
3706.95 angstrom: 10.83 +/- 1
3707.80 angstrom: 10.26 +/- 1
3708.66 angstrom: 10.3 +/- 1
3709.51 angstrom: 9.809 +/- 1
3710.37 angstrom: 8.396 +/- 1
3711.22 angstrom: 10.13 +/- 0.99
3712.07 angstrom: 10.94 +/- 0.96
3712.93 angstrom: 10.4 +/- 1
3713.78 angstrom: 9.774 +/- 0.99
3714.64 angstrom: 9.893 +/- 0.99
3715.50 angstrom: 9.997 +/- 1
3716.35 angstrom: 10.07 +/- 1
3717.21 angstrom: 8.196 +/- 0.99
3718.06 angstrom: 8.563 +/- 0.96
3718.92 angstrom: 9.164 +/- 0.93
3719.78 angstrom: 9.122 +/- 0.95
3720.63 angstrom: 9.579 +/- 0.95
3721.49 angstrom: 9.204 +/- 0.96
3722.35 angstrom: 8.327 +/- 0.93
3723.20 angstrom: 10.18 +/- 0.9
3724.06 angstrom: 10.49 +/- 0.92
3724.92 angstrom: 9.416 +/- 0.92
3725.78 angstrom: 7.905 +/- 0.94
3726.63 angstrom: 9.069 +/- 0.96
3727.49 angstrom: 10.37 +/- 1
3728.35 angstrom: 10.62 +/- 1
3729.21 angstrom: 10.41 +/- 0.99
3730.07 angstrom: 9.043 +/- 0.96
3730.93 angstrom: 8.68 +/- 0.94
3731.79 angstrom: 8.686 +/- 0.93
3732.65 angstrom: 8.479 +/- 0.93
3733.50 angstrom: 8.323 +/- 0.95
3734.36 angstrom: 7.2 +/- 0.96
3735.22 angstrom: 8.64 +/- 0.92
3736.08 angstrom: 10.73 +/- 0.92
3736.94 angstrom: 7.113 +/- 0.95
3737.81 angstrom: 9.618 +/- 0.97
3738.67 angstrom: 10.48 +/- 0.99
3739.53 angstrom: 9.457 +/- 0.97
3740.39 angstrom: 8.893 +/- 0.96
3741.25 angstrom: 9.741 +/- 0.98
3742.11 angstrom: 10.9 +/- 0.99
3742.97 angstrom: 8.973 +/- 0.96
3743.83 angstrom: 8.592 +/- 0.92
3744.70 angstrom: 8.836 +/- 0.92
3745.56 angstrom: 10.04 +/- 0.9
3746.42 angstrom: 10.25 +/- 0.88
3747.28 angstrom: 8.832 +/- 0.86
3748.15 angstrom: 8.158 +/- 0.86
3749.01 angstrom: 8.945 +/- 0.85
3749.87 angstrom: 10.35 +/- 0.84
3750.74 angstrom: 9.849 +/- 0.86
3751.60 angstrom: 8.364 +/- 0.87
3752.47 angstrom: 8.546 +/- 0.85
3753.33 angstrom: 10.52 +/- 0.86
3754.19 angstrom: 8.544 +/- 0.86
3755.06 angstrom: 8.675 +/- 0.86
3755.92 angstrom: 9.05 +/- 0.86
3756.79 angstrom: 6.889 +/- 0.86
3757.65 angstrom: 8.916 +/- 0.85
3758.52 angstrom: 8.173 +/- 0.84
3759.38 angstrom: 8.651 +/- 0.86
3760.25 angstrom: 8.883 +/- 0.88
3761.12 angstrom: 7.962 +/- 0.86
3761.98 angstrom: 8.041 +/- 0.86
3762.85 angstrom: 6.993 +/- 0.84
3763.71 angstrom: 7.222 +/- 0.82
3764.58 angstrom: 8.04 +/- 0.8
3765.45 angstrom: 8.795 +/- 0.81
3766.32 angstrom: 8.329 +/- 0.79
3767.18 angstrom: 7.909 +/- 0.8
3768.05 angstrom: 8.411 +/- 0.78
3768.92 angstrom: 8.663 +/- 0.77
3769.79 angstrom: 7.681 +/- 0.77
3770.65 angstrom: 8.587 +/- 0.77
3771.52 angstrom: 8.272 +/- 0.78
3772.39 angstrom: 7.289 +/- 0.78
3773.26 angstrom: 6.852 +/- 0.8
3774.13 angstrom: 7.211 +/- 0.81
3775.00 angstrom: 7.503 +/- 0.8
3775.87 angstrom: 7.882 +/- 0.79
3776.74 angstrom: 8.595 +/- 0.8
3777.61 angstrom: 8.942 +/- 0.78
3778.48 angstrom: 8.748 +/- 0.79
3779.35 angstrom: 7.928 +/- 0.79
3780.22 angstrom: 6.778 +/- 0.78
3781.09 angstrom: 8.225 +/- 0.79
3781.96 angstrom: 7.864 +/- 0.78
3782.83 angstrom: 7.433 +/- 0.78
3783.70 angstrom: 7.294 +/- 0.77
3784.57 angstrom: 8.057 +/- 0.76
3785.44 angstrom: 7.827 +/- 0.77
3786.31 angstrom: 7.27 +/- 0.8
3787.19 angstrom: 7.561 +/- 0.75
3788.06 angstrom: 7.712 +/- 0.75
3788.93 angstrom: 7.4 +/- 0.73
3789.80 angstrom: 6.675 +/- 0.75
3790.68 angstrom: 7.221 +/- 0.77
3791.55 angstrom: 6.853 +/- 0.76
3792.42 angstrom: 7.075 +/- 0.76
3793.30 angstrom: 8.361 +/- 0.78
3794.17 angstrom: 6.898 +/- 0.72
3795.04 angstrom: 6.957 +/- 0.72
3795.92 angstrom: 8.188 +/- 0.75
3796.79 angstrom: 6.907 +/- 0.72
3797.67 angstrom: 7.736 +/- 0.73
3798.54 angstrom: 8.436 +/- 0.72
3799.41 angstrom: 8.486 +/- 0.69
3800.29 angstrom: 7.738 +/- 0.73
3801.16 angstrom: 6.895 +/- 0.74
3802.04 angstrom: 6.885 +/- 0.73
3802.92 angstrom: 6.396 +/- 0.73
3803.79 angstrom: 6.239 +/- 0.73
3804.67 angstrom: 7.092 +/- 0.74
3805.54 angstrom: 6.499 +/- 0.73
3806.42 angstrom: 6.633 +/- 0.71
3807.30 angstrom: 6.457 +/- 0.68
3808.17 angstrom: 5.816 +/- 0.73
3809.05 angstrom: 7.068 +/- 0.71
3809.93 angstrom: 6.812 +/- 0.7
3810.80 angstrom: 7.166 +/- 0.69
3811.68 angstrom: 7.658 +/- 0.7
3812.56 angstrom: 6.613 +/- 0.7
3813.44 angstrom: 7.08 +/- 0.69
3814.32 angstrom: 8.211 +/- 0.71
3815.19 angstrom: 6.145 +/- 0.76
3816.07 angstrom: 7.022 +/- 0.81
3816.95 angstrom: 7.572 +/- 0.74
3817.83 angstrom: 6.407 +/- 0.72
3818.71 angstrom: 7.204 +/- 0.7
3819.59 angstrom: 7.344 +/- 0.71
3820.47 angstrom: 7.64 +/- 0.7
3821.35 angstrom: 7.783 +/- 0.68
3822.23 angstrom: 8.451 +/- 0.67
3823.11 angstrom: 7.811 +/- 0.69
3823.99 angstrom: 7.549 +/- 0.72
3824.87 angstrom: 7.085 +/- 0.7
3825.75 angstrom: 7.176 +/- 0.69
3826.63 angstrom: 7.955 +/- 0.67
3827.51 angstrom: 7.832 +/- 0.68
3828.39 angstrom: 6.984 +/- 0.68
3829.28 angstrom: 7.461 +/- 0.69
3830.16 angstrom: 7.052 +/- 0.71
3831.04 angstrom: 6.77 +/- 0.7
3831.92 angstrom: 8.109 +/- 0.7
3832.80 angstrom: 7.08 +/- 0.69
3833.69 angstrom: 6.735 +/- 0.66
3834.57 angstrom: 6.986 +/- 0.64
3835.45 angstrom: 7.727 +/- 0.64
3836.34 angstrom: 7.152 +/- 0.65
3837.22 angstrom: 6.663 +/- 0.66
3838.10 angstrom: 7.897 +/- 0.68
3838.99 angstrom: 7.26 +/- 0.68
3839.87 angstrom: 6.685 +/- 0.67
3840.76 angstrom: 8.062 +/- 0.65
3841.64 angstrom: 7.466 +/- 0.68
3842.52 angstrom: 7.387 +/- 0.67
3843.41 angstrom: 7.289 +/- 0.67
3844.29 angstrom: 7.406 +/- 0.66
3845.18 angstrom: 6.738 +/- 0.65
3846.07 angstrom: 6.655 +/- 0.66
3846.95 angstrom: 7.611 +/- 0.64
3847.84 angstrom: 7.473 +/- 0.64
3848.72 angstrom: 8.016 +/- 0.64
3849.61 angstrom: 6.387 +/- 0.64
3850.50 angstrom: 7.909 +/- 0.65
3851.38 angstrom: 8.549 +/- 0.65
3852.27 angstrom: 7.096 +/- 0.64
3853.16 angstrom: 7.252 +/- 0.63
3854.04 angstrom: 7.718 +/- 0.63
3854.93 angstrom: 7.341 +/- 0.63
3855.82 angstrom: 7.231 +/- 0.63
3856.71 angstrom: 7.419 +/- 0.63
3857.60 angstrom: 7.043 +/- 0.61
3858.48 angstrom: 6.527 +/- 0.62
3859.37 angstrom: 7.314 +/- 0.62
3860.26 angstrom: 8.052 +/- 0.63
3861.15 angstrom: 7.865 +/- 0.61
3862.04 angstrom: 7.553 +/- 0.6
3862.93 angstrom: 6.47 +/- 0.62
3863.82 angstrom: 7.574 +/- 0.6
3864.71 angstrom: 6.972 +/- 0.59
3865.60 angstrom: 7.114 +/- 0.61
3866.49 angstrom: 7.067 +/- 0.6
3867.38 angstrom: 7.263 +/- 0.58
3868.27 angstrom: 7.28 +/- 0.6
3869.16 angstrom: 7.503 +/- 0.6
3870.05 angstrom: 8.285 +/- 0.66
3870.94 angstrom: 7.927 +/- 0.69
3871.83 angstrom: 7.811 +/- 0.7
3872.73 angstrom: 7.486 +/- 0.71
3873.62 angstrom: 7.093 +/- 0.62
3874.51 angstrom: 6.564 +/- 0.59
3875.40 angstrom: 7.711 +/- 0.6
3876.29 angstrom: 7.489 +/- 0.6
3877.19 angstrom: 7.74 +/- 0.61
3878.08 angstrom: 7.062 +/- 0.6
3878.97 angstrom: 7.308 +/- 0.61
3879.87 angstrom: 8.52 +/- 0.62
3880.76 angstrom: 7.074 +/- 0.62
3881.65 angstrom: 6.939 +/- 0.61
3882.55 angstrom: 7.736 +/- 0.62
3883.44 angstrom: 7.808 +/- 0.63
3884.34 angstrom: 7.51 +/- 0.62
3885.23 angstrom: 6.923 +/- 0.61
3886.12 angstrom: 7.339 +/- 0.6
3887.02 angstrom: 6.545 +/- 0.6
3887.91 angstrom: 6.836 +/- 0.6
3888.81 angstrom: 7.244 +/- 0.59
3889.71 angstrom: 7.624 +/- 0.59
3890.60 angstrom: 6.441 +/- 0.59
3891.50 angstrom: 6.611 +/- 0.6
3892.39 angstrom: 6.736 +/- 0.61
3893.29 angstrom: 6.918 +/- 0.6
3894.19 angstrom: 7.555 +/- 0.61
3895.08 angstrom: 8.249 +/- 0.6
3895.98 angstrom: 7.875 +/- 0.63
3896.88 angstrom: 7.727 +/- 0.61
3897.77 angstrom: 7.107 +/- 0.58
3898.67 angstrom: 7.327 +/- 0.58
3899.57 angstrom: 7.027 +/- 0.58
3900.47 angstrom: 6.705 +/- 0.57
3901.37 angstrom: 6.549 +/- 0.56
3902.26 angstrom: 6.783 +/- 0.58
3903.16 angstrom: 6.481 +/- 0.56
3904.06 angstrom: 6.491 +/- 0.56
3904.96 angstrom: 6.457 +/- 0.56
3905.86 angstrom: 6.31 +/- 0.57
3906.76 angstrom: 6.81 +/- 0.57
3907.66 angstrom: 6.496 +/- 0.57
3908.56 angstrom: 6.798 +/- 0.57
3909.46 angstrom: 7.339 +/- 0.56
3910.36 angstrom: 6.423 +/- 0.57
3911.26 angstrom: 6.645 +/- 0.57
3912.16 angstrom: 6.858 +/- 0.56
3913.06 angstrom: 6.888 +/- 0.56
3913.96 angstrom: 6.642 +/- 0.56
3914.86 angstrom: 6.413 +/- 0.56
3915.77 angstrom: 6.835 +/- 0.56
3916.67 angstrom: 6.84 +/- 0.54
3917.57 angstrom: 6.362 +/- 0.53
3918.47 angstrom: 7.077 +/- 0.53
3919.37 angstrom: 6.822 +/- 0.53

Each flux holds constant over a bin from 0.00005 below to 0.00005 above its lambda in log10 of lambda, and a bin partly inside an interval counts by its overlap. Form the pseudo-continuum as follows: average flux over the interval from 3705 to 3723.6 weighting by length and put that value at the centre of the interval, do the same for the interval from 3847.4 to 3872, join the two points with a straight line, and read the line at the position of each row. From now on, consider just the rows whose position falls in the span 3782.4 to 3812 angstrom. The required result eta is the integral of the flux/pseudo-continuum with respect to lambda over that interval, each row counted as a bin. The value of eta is 25.3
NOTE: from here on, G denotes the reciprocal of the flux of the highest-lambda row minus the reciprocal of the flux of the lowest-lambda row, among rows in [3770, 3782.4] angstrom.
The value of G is 0.011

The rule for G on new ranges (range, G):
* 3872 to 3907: 0.013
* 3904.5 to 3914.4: -0.004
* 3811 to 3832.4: -0.007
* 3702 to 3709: -0.004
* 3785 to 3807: 0.023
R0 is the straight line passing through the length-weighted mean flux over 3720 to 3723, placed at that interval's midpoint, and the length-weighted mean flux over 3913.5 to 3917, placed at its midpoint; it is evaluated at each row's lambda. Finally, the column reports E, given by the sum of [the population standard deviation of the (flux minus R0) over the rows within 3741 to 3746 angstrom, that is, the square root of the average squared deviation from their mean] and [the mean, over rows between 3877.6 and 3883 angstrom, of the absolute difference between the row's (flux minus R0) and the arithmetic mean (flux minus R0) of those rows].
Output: 1.3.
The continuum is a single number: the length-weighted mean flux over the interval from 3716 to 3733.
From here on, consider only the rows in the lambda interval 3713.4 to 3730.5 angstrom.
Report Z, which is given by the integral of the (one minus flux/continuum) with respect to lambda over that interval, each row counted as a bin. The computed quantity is -0.4 angstrom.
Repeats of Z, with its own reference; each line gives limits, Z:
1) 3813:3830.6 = 3.6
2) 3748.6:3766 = 1.3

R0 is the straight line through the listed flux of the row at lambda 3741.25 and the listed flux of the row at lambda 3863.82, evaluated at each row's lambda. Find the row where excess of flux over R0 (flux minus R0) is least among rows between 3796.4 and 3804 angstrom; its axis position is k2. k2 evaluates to 3803.79 angstrom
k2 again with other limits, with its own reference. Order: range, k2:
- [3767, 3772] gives 3769.79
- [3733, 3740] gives 3736.94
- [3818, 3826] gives 3824.87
